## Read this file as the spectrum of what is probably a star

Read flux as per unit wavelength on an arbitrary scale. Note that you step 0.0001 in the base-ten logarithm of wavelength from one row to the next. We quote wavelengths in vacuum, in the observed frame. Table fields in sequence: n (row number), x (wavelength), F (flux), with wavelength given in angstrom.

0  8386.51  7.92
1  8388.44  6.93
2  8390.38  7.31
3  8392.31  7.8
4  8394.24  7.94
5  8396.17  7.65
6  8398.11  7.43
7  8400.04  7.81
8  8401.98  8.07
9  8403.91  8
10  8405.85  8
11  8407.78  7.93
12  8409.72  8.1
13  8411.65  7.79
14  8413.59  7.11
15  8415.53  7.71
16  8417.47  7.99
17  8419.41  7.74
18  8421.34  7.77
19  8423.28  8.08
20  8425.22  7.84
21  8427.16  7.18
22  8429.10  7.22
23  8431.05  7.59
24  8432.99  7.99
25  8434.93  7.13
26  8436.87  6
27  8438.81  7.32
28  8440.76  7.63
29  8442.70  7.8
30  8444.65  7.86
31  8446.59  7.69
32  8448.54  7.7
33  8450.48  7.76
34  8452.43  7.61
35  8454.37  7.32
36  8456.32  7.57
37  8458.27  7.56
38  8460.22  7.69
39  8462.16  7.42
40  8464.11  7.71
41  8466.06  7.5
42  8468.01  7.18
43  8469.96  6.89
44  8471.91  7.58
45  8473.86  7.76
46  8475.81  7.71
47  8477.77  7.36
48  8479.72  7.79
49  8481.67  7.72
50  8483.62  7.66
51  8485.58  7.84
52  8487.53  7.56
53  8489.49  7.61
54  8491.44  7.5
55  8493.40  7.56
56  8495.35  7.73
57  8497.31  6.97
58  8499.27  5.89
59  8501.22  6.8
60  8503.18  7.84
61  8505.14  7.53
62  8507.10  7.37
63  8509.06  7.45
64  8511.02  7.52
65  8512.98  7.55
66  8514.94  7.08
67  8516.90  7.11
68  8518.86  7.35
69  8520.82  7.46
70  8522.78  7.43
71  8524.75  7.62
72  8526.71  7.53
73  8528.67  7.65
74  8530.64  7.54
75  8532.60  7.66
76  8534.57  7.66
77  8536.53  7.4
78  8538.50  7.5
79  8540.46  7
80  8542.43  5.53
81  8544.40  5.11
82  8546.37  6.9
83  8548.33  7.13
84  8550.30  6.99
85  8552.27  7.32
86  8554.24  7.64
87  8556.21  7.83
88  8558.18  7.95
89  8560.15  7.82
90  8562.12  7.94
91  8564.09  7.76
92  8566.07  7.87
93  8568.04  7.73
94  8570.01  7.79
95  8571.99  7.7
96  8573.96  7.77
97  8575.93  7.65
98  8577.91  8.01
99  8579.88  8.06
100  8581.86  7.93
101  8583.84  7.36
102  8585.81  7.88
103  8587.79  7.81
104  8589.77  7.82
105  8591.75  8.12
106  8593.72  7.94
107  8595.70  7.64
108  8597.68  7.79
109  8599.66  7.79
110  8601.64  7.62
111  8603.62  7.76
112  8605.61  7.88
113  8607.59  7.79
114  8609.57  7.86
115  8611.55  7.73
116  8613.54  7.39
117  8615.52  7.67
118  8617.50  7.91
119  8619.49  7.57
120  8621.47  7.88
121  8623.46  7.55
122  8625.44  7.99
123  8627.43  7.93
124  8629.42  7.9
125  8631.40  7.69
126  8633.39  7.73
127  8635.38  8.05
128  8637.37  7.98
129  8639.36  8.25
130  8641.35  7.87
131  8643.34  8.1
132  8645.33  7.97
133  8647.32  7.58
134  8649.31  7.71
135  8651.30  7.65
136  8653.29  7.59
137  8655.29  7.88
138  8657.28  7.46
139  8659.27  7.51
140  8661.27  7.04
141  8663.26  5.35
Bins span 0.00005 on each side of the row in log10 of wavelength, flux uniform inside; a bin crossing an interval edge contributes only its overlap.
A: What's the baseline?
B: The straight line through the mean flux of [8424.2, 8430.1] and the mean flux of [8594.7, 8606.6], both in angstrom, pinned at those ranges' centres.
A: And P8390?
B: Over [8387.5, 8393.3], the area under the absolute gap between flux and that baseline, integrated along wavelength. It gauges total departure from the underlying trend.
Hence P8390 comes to 1.7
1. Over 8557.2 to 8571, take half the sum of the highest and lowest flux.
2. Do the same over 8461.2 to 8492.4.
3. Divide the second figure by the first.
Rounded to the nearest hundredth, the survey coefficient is 0.94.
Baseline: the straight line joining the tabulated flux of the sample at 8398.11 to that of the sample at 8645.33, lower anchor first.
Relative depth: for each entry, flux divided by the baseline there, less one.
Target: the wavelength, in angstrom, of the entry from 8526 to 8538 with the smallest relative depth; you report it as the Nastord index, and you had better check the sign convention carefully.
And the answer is 8536.53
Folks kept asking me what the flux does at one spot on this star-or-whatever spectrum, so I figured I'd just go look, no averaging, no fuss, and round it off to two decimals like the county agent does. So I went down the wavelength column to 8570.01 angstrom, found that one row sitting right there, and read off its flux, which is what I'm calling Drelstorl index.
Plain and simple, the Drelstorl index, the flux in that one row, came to 7.79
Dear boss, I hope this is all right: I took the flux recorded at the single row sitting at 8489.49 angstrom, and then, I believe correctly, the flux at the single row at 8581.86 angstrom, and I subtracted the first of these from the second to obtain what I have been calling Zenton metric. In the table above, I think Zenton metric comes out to 0.32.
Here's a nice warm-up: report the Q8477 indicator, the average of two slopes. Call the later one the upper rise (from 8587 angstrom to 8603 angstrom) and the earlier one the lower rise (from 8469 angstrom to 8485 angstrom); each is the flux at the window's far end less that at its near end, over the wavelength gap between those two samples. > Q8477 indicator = 0.021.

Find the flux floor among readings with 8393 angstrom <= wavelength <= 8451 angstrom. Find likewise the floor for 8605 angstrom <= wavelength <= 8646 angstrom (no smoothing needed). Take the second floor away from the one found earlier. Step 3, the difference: -1.4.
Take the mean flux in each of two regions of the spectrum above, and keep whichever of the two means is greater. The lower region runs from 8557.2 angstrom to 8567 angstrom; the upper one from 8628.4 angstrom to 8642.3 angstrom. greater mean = 7.92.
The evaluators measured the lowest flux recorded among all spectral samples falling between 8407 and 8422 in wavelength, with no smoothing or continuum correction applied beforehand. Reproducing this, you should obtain 7.11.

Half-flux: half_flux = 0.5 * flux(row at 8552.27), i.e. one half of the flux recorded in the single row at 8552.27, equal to 3.66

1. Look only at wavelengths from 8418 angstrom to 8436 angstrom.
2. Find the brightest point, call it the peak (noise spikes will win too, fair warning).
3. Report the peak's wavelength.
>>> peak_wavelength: 8423.28 angstrom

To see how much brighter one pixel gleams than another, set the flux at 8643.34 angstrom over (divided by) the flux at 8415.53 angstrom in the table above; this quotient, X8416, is 1.05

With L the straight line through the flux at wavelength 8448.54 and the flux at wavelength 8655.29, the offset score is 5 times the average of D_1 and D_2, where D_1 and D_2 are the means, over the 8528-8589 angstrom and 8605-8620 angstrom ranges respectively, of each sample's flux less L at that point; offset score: -1.1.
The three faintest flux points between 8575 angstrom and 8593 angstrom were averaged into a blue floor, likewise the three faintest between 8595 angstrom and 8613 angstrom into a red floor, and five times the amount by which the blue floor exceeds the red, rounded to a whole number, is 0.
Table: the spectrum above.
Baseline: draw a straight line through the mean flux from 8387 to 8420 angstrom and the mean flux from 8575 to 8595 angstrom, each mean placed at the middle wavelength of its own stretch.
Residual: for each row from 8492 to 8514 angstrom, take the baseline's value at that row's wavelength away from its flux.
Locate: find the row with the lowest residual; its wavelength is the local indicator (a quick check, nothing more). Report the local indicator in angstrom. 8499.27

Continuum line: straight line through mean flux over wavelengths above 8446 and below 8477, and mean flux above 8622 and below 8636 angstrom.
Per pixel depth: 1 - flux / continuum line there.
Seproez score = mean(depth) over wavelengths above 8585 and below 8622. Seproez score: 0.00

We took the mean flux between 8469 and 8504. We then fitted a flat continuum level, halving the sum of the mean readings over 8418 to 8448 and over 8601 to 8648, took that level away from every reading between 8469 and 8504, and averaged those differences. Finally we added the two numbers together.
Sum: 7.2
